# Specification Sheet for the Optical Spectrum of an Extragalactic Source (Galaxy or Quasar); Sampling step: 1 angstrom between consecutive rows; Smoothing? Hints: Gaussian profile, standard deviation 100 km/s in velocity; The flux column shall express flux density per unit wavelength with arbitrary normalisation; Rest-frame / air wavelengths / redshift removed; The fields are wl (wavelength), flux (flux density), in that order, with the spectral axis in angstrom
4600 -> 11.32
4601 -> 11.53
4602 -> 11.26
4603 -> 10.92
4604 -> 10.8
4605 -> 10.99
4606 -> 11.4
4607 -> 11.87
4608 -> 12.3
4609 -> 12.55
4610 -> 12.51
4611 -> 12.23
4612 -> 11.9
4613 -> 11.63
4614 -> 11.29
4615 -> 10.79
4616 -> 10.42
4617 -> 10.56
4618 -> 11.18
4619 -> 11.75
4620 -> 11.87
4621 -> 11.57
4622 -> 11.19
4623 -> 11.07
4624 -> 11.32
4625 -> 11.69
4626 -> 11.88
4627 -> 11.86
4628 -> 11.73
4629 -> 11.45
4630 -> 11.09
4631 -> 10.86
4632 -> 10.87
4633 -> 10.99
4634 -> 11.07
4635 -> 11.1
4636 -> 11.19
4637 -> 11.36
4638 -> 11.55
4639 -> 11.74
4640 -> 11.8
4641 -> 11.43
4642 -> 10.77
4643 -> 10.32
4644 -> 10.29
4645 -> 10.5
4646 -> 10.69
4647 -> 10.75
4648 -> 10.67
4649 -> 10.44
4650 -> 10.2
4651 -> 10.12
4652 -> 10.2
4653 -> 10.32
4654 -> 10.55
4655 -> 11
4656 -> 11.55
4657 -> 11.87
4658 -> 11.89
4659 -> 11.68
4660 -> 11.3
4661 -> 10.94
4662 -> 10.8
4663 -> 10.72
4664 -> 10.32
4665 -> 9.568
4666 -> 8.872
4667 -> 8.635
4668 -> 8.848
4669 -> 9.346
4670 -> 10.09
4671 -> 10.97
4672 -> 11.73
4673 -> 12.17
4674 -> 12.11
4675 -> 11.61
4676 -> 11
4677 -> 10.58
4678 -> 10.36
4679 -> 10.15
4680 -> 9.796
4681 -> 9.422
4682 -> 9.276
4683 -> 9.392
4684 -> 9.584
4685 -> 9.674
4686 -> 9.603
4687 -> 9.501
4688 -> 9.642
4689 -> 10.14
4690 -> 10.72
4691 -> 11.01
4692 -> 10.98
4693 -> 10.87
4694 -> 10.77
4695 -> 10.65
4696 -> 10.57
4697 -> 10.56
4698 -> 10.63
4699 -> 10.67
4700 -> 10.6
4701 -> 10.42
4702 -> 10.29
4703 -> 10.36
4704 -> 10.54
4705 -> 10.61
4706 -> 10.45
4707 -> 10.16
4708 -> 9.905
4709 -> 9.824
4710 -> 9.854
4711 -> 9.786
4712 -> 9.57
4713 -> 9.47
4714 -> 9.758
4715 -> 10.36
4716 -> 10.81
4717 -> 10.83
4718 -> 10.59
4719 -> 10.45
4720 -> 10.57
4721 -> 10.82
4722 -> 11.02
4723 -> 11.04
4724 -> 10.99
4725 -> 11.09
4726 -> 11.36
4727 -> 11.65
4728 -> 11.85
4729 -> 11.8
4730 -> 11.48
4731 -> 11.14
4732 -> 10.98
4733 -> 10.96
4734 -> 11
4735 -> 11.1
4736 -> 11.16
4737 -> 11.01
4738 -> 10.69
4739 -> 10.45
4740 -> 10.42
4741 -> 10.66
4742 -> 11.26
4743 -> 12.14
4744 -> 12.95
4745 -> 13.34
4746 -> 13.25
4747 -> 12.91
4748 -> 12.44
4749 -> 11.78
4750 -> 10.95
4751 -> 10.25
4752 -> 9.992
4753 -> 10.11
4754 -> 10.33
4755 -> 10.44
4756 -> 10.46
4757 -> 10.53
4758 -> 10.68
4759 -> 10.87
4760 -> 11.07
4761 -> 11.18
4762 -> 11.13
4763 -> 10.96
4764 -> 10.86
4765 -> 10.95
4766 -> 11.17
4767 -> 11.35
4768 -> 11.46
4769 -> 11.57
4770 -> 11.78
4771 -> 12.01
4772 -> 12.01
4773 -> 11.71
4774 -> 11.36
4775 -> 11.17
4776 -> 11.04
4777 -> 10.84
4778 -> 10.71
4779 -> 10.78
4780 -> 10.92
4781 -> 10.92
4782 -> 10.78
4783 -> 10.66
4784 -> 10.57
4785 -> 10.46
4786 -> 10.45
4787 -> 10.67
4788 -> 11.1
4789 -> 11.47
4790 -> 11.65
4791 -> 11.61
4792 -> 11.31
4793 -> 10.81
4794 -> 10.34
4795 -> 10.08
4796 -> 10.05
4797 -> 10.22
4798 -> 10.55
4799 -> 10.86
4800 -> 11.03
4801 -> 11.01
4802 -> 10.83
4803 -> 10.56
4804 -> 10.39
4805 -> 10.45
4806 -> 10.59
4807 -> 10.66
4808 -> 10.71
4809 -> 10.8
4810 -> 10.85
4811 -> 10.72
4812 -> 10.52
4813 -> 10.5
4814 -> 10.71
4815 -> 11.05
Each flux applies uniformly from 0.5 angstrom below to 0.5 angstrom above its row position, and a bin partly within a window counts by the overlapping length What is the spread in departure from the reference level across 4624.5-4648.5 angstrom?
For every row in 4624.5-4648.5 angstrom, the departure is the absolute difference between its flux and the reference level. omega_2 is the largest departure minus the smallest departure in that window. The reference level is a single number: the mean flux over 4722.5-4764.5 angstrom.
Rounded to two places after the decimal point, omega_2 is 0.90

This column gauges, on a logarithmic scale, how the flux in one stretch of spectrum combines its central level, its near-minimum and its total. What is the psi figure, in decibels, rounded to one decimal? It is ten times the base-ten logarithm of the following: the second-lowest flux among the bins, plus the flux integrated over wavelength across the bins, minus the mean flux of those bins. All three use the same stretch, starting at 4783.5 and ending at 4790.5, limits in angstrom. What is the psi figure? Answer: 18.8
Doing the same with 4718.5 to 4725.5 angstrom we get 18.8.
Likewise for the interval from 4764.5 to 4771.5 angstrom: 19.0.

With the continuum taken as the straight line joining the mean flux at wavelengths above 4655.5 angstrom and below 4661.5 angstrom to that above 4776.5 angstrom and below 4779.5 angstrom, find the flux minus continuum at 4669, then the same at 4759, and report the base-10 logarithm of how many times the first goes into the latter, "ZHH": -1.9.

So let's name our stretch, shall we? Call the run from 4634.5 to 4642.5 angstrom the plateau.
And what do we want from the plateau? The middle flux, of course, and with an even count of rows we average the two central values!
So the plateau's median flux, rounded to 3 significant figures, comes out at 11.4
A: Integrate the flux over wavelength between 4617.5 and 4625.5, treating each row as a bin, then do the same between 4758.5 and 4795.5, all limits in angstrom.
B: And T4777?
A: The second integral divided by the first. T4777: 4.5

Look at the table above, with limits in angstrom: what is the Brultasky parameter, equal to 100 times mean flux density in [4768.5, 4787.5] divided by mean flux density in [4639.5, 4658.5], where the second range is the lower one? 102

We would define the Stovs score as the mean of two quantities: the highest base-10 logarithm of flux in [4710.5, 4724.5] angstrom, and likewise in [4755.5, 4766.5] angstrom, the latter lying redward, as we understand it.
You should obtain 1.05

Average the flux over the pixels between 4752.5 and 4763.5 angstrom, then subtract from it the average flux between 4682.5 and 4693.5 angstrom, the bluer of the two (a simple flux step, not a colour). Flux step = 0.60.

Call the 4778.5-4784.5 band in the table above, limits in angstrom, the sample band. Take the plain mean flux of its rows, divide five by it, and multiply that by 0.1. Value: 0.0464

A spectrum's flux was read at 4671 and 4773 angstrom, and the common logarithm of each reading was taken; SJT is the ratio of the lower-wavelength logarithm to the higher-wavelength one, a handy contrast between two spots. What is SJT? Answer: 0.97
